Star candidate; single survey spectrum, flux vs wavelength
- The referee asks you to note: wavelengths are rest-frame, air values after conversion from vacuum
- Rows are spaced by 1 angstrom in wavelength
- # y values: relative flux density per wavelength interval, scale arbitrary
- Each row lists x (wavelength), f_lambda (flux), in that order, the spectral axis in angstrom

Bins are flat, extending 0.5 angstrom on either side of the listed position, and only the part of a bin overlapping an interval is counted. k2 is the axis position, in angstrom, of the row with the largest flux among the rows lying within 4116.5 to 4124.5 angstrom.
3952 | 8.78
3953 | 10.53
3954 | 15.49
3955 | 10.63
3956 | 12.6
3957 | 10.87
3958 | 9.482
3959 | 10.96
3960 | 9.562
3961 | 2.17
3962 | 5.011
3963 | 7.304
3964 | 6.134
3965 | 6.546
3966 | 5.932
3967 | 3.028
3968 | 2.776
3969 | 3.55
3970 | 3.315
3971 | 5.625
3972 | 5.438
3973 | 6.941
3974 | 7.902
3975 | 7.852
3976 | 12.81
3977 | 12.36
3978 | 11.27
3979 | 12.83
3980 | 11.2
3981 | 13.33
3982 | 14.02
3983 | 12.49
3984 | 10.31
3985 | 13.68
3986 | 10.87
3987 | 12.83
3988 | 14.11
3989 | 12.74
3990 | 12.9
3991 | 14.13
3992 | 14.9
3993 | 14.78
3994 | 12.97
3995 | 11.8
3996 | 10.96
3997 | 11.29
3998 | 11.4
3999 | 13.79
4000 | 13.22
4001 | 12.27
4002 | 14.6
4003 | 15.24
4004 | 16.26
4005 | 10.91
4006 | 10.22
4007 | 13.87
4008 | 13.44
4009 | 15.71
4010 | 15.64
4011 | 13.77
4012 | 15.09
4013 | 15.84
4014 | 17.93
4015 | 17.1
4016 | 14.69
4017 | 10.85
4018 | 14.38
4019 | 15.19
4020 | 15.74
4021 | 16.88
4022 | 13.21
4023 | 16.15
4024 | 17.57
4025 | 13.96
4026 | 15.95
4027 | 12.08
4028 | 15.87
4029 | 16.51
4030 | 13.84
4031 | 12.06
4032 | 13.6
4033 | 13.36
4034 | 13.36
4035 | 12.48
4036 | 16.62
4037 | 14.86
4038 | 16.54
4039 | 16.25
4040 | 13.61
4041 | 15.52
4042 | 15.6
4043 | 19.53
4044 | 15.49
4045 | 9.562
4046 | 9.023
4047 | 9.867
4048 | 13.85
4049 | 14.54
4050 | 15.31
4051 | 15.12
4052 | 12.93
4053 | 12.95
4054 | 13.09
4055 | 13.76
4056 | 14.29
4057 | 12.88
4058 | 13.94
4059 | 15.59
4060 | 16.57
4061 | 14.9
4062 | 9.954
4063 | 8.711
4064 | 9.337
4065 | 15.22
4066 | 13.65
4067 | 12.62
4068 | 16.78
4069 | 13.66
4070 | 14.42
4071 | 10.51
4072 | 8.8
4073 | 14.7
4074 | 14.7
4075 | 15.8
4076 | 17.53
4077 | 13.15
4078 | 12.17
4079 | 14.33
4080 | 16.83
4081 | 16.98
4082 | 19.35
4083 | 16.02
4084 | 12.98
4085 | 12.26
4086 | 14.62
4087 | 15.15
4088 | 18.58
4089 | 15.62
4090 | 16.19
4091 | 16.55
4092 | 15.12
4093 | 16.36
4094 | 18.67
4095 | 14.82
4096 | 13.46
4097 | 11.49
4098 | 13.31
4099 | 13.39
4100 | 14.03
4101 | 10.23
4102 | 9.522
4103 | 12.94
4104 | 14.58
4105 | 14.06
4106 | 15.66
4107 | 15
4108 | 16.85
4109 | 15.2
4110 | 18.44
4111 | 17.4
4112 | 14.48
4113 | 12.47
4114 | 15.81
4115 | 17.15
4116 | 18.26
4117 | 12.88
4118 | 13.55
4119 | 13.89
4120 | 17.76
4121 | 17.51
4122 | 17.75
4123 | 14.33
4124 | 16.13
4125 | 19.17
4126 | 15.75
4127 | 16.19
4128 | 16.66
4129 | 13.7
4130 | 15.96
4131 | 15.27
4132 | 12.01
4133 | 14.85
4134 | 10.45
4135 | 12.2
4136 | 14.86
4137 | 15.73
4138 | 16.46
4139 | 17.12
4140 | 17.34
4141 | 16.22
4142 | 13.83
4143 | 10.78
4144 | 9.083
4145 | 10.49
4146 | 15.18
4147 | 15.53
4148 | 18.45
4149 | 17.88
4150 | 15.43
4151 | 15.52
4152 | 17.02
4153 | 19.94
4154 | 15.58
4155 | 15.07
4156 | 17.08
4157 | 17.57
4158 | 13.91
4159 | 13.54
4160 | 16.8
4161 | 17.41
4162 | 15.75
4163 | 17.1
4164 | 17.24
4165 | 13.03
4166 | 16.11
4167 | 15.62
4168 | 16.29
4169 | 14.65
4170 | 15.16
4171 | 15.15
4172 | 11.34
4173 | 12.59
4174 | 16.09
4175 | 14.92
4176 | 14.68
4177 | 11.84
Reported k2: 4120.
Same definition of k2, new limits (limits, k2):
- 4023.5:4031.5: 4024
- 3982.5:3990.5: 3988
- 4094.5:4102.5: 4095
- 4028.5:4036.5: 4036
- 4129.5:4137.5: 4130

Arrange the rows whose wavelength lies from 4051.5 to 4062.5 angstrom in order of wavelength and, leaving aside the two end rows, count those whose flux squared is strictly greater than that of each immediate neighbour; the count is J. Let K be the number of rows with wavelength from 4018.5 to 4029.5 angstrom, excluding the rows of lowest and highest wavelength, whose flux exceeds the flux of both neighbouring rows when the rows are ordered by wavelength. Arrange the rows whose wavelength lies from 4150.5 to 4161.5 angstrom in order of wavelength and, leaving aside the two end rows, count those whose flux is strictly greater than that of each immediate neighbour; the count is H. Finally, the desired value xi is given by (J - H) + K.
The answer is 3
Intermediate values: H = 2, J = 2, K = 3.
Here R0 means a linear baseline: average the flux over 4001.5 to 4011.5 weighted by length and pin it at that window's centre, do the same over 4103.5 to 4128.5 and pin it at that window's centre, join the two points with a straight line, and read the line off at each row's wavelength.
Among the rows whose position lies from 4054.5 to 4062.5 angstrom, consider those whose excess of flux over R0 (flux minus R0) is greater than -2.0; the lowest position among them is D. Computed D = 4055 angstrom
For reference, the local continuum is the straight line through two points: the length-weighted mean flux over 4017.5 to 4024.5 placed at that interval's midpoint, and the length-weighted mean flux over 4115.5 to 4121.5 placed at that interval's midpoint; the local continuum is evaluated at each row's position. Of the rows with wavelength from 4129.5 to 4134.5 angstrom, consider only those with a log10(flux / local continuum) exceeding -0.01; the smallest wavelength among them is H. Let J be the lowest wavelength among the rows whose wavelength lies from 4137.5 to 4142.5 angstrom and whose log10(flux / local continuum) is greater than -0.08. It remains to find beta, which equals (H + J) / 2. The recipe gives 4134.0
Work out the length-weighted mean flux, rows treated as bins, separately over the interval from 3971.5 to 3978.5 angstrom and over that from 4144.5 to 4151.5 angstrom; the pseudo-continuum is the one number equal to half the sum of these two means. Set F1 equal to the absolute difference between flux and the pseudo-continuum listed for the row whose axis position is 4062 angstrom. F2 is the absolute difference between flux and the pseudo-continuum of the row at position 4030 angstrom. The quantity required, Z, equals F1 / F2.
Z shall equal 1.6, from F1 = 2.4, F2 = 1.48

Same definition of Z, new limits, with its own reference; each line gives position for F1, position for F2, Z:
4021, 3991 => 2.6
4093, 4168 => 1.0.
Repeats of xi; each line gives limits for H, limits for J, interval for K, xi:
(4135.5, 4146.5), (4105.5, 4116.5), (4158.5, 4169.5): 5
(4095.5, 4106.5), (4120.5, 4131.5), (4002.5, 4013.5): 5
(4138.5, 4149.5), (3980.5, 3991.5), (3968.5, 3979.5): 4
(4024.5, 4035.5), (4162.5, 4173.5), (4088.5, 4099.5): 3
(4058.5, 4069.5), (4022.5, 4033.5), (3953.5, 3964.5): 4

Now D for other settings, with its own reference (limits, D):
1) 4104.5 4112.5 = 4105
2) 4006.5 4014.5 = 4007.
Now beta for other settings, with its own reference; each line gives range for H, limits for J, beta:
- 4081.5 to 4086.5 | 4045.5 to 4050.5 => 4065.0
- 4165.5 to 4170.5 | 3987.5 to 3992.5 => 4077.0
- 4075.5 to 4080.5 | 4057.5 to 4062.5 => 4067.0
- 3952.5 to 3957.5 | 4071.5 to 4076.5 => 4013.5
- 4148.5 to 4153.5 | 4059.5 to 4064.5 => 4104.5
